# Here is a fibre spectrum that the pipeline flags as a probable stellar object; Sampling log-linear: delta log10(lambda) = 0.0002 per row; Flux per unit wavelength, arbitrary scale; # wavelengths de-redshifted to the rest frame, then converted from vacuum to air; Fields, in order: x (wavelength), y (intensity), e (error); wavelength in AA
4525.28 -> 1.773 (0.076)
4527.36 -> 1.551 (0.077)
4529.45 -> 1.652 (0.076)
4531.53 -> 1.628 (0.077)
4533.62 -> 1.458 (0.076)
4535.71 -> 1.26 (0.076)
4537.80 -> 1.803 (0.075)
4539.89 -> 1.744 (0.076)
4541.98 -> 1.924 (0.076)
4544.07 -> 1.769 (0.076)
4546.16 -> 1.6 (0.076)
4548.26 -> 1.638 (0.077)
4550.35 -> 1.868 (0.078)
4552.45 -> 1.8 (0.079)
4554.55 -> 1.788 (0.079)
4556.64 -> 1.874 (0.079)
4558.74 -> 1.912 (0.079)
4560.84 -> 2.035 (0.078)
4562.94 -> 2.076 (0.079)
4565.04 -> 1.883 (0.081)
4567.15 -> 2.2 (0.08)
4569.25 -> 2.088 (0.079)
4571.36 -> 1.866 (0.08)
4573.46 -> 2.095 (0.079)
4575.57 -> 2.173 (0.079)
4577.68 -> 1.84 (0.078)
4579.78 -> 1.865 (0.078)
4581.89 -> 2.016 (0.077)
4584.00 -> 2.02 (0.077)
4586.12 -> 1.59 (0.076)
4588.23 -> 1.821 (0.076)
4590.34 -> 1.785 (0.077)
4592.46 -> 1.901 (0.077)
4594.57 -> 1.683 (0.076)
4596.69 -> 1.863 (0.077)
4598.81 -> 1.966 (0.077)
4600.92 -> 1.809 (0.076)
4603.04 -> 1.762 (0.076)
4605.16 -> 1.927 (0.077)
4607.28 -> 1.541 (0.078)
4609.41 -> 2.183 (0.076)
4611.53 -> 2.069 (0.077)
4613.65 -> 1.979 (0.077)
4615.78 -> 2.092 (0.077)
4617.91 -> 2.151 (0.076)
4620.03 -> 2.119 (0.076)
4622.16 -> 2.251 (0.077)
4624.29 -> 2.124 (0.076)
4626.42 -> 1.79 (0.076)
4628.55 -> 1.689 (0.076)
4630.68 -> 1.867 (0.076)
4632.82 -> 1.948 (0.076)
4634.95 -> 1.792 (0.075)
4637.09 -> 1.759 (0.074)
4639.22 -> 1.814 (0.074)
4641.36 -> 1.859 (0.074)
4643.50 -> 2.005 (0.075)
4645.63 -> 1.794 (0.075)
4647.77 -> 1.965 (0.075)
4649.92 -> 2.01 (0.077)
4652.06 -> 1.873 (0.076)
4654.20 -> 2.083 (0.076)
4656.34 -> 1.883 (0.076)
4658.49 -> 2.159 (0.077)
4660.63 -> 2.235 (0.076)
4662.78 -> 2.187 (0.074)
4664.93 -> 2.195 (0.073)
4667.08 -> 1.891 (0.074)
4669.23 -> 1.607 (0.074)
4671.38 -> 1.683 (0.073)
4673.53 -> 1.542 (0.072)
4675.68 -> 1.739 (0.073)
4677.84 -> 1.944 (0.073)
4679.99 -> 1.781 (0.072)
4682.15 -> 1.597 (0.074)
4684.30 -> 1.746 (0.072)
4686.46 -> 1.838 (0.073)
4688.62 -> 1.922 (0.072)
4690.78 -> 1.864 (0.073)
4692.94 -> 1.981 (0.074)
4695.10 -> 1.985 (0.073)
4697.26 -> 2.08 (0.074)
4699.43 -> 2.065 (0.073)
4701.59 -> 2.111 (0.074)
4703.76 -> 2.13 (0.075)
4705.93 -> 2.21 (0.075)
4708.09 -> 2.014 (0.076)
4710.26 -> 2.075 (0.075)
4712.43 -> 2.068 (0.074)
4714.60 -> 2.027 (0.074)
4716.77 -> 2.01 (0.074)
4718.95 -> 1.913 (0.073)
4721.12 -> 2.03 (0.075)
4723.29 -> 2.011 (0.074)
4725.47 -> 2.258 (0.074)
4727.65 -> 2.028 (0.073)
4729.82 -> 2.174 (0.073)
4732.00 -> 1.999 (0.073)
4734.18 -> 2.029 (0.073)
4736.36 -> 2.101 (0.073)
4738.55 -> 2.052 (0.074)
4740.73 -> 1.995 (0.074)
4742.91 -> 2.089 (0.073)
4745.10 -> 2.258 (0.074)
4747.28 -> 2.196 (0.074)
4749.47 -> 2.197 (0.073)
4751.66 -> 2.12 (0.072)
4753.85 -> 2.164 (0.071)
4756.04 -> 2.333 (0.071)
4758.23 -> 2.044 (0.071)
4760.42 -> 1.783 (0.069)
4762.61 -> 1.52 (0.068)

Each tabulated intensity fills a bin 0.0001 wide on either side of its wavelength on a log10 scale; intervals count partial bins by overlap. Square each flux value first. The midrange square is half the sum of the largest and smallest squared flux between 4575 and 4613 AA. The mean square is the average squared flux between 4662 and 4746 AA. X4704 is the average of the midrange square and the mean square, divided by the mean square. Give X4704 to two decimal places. 0.95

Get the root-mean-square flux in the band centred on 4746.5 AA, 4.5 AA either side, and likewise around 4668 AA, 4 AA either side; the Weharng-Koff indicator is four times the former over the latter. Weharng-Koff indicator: 4.7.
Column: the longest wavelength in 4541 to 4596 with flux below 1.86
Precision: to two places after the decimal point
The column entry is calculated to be 4594.57 AA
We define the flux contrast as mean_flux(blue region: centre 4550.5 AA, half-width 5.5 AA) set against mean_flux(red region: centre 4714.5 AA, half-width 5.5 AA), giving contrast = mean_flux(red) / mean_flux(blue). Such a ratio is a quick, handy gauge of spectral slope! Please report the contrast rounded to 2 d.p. 1.16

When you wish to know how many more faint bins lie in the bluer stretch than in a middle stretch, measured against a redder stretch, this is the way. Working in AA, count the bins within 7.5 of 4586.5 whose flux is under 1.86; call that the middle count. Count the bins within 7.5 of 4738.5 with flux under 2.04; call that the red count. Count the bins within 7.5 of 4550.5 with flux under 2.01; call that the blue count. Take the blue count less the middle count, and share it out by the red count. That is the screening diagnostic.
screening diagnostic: 1.3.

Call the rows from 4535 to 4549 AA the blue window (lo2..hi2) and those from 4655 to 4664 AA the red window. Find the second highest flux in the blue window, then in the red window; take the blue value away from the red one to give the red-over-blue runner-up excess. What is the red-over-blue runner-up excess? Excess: 0.38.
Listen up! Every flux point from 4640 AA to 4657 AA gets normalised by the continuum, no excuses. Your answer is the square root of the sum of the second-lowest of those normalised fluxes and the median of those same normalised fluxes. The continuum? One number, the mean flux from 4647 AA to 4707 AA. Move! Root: 1.40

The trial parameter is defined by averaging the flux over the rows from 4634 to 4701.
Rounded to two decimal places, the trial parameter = 1.90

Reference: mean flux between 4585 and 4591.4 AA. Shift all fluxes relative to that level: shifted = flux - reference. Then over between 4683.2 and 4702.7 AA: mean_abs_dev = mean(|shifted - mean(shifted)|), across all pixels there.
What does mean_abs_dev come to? 0.10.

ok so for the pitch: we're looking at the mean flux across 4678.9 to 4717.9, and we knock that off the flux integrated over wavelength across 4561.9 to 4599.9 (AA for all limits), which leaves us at 71.3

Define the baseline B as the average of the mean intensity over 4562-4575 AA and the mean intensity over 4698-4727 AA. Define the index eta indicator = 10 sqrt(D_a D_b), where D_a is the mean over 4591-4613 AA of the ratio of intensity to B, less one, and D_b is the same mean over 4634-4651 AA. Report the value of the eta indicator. 0.88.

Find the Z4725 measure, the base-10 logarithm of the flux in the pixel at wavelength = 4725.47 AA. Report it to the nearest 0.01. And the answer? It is 0.35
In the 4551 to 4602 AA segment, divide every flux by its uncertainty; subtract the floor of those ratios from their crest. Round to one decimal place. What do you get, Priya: 6.6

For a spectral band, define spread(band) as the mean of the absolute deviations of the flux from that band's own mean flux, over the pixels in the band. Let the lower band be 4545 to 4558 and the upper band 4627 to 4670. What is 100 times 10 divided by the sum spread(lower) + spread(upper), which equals 4239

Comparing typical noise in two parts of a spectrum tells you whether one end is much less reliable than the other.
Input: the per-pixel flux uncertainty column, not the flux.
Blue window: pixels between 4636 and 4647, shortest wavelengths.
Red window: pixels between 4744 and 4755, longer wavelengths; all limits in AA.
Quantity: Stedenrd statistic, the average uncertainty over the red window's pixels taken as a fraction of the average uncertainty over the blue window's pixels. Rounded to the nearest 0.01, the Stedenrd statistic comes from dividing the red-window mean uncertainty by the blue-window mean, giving 0.98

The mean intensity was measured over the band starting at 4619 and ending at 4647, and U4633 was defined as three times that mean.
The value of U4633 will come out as 5.73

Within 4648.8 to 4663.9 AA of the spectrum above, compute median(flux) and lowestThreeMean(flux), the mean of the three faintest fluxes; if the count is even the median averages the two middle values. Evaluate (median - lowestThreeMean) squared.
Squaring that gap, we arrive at 0.026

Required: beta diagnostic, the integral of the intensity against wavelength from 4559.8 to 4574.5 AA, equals 30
